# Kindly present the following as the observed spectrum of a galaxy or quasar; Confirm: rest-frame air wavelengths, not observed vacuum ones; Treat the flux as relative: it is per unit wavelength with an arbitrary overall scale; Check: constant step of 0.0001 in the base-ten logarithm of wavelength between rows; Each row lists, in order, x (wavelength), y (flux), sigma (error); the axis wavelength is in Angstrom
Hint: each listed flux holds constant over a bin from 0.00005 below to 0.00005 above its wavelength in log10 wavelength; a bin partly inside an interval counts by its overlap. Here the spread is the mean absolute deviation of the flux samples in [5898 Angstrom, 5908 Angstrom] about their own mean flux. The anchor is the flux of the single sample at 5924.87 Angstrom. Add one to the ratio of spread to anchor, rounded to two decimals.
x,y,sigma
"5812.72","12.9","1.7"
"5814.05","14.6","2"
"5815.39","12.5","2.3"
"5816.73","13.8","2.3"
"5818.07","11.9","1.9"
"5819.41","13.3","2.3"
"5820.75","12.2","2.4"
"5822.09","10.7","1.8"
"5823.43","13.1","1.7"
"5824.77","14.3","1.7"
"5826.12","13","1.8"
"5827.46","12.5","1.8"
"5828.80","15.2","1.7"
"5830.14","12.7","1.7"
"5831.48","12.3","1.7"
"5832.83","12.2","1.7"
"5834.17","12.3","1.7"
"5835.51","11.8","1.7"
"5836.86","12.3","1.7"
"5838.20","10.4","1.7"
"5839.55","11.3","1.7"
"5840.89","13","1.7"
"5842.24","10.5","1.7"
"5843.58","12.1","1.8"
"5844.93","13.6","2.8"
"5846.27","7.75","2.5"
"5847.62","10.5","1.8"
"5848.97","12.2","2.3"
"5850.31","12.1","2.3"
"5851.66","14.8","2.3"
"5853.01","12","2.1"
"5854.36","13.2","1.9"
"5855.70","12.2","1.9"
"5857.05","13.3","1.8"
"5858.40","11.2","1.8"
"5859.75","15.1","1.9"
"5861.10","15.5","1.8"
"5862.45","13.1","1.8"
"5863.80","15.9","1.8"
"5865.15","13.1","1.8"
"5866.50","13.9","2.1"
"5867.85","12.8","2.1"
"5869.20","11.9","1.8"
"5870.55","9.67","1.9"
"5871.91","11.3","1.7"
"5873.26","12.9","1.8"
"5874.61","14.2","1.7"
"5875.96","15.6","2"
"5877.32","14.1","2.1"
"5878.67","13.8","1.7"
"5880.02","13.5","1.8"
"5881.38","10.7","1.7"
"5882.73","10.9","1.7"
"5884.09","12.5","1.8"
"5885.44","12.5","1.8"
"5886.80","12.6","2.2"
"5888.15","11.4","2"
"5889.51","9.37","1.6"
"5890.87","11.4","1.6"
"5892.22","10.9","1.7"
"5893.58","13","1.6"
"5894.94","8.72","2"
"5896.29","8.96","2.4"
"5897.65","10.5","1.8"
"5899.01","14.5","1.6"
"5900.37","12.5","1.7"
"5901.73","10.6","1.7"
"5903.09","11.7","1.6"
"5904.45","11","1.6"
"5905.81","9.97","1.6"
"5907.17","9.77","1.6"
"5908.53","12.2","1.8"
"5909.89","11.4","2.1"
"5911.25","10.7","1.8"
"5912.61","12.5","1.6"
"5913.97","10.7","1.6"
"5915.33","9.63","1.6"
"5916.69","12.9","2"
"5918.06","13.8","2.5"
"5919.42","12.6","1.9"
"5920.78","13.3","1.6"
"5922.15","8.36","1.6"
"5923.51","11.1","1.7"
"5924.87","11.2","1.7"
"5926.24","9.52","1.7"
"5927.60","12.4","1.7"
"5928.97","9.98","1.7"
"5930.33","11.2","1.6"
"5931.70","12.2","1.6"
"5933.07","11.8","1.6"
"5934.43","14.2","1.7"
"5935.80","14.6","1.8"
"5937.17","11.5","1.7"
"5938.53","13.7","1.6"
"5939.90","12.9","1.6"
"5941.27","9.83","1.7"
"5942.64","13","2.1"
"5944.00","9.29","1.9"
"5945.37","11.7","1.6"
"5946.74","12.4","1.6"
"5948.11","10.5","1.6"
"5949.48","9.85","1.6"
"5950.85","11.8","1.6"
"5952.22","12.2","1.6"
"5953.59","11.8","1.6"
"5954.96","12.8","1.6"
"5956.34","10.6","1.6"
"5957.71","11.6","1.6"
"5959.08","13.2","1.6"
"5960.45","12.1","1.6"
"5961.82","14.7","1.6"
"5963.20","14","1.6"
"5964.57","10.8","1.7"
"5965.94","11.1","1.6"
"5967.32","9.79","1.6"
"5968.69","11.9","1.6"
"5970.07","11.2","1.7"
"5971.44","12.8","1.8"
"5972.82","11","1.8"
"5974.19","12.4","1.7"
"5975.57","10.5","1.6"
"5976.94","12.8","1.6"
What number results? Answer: 1.11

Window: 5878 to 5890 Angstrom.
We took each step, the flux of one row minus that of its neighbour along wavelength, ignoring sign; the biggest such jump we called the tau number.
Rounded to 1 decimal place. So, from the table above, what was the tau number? 2.8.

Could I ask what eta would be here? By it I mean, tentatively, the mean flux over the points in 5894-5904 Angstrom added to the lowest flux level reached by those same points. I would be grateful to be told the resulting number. 19.8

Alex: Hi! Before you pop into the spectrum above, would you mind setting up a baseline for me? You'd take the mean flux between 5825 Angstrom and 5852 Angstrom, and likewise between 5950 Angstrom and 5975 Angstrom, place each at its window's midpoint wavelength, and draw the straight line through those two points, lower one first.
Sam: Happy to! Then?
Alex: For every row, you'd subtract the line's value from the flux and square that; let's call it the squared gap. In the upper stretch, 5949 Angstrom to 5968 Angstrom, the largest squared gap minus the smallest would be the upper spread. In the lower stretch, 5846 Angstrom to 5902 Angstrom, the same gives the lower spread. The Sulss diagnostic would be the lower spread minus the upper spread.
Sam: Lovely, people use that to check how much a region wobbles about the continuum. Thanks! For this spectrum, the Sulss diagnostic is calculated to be 12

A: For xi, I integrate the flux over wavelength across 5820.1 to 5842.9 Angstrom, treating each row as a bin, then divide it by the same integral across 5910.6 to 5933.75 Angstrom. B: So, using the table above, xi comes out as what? 1.07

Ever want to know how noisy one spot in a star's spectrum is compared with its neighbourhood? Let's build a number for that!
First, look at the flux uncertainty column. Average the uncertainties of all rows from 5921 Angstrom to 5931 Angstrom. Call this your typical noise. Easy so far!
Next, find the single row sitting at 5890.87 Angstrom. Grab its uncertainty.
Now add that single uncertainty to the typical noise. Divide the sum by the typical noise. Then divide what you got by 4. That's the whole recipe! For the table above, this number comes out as 0.49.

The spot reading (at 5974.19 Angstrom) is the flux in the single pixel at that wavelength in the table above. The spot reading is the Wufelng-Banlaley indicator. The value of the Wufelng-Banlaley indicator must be 12.4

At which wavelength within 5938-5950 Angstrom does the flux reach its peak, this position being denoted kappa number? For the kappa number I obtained 5938.53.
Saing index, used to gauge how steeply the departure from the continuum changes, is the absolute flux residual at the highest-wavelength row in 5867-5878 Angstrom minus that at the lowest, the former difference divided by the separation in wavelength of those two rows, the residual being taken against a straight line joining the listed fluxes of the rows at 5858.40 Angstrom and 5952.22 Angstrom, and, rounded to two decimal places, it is 0.13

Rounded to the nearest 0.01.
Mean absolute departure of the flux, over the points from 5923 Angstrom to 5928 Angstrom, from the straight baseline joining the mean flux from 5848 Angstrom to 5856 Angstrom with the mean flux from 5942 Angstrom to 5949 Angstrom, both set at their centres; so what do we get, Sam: 1.00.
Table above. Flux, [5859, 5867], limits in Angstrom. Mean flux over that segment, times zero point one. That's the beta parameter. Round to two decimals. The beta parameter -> 1.44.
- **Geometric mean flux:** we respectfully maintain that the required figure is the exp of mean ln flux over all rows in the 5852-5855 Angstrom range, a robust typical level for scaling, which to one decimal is 12.6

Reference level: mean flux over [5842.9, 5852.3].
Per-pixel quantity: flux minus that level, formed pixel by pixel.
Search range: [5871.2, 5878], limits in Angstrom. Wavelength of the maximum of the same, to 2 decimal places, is 5875.96 Angstrom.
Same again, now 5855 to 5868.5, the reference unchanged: 5863.80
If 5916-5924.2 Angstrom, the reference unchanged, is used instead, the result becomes 5918.06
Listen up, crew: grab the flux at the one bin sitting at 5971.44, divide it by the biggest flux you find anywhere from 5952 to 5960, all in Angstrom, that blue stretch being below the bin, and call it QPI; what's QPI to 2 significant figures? 0.97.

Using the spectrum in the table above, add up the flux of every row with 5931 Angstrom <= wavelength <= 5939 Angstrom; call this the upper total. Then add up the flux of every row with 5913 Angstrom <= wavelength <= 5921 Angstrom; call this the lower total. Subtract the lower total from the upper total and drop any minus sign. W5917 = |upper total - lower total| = 5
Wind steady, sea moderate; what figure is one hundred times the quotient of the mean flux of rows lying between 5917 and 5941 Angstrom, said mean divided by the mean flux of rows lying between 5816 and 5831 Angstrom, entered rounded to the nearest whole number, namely 93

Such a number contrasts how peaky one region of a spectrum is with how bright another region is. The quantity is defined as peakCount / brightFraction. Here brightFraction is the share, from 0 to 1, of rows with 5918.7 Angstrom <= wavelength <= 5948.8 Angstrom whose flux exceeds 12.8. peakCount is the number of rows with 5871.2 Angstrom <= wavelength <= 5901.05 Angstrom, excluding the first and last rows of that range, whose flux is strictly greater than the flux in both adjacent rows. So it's 18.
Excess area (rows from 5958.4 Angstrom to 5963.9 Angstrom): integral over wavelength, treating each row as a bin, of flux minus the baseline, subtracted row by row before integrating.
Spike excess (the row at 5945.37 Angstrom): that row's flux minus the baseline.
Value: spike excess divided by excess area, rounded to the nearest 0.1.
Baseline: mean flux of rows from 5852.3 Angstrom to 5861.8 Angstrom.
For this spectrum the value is -1.0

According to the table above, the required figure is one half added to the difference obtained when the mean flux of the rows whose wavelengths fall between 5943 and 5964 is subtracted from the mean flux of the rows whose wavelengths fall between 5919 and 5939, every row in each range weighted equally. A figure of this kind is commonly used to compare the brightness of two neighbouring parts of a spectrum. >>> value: 0.4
